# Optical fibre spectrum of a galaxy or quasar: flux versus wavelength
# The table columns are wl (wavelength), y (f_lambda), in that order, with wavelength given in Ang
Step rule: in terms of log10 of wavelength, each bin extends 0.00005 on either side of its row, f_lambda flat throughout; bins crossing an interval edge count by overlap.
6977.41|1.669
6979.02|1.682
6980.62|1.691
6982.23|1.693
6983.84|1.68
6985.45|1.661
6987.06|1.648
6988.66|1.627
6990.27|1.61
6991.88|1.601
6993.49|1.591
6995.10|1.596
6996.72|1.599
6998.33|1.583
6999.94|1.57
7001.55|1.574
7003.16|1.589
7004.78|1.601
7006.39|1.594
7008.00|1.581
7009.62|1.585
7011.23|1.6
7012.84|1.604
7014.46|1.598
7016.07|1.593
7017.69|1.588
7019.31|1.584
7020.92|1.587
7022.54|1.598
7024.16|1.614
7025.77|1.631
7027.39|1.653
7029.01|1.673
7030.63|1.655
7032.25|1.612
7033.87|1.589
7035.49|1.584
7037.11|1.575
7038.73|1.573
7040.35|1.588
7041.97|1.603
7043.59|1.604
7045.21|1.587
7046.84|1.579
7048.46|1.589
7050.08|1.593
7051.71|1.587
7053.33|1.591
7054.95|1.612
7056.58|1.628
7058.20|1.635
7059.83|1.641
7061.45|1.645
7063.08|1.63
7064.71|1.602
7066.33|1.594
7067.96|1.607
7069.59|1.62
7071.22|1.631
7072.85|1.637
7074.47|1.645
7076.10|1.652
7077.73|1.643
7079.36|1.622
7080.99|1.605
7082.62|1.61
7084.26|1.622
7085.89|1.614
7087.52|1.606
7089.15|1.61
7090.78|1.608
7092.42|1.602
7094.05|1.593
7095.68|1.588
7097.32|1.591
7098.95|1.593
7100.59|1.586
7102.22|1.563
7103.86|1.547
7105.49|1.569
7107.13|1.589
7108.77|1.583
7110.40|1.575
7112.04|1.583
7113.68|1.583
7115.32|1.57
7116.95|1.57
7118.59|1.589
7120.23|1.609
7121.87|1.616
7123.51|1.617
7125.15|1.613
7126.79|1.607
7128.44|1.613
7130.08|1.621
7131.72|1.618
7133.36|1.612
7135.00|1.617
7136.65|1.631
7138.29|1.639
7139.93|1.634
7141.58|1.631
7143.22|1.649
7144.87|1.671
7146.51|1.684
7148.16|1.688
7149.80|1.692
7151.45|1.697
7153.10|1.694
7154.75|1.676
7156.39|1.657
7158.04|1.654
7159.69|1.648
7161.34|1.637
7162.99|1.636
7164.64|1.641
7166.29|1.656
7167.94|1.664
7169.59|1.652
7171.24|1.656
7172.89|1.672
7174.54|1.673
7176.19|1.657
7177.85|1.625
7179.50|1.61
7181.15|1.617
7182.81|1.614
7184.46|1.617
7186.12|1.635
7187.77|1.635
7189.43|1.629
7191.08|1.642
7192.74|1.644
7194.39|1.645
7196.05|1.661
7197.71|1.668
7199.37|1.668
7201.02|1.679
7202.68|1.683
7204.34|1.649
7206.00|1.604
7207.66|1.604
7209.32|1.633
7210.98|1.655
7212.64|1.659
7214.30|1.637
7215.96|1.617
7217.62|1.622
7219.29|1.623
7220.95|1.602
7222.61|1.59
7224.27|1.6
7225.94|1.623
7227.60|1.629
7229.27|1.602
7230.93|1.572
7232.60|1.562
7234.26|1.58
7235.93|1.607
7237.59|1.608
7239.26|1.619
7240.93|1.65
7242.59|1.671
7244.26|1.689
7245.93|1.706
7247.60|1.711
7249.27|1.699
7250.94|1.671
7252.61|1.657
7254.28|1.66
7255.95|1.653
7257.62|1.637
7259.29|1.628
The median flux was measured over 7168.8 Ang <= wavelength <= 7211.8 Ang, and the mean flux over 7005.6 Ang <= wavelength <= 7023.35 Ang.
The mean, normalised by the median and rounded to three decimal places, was 0.968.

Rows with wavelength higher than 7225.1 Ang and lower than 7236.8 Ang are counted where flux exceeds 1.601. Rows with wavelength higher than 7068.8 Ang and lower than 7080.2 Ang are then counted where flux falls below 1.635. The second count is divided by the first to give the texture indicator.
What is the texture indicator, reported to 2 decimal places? 0.75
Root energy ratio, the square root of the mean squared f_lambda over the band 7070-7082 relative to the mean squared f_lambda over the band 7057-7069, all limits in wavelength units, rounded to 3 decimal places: 1.007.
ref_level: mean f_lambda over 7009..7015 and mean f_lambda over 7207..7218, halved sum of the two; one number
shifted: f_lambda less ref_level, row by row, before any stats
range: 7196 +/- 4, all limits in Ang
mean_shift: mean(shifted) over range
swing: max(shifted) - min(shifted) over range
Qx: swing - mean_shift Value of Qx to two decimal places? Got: -0.02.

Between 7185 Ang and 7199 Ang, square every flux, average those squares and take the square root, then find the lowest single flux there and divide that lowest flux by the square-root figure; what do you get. 0.990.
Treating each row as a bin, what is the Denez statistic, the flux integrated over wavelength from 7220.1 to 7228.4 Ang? 13.4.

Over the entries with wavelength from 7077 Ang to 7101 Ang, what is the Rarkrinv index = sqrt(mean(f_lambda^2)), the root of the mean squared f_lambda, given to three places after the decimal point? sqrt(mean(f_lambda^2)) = 1.606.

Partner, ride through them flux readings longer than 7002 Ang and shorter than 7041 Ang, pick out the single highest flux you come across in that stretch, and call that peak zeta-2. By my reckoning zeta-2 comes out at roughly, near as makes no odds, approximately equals 1.673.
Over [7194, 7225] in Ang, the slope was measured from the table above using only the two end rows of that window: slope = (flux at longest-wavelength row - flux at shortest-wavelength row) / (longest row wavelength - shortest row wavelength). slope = -0.0015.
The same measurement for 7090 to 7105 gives -0.0047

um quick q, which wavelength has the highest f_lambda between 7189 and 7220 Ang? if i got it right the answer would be 7202.68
